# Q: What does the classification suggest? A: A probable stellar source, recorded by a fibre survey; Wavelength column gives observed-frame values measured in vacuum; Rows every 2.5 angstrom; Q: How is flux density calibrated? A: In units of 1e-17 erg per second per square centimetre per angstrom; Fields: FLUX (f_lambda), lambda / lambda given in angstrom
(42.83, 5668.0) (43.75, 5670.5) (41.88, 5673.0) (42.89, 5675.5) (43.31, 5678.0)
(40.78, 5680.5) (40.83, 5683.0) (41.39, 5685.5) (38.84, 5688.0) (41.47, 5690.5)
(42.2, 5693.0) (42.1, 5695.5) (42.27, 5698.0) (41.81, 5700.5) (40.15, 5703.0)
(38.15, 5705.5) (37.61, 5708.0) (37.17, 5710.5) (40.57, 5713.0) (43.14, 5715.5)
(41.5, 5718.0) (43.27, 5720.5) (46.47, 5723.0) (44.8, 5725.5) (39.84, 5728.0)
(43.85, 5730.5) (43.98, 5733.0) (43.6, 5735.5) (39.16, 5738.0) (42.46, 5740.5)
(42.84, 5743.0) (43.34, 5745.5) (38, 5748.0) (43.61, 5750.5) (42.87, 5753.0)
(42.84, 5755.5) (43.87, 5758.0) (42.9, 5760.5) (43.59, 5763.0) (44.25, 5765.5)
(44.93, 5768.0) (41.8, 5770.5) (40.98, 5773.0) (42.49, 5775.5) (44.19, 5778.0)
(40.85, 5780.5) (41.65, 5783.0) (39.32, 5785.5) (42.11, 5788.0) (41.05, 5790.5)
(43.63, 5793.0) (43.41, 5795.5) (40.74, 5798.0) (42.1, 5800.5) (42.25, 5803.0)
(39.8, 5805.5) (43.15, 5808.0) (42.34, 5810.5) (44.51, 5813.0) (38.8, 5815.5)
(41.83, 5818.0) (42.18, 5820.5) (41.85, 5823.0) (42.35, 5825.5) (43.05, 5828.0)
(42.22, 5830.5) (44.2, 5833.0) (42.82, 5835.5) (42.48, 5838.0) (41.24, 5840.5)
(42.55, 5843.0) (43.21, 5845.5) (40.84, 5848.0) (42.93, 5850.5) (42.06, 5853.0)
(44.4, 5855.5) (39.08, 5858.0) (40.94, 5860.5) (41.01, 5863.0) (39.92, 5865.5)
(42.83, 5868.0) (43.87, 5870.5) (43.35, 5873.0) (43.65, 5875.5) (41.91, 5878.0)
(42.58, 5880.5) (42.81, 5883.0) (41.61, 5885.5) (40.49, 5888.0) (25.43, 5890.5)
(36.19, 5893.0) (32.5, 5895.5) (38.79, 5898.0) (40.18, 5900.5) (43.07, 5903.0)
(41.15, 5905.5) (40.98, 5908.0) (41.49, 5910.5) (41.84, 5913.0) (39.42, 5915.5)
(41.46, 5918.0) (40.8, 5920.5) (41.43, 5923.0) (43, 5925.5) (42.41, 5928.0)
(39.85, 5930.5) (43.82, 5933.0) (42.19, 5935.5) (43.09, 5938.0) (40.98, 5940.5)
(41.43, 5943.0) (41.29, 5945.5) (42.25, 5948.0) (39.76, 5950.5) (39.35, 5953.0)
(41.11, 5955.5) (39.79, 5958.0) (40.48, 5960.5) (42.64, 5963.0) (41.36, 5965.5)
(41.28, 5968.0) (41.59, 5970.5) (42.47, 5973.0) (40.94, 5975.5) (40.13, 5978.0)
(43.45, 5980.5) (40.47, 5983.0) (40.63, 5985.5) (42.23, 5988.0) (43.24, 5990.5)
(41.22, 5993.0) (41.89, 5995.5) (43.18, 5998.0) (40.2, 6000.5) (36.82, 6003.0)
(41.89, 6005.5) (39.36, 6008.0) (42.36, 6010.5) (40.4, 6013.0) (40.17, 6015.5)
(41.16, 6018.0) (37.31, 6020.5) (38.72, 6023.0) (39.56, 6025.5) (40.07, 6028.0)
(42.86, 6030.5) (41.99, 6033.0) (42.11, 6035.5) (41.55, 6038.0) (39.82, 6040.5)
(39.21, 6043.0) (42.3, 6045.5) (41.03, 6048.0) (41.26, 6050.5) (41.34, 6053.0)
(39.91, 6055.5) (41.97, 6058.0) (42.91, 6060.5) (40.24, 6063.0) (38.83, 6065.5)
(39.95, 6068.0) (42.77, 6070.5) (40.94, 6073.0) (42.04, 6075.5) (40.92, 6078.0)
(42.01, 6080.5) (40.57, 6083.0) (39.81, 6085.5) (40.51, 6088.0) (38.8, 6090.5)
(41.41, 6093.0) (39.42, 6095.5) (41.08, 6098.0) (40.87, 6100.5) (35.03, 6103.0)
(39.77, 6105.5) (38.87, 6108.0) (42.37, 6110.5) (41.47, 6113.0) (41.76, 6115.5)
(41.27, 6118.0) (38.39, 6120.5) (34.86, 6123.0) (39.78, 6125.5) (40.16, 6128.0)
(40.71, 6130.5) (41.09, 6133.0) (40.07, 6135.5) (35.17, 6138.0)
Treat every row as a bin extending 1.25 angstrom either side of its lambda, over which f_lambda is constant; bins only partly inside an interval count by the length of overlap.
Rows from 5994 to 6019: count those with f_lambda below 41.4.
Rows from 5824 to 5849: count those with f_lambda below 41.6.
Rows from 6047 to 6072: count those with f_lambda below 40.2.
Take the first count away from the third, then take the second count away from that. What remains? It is -5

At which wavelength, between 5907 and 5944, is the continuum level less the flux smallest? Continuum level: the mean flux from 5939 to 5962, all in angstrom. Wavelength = 5933.0 angstrom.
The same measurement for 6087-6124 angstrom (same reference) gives 6110.5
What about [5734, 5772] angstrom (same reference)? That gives 5768.0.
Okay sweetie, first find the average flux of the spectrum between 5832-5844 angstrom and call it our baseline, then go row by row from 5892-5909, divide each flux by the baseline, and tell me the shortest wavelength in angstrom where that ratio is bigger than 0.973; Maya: 5903.0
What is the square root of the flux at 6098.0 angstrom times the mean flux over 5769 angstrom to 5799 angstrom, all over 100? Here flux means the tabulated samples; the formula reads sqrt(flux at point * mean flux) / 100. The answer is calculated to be 0.415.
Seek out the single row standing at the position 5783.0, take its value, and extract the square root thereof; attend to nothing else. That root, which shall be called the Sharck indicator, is 6.45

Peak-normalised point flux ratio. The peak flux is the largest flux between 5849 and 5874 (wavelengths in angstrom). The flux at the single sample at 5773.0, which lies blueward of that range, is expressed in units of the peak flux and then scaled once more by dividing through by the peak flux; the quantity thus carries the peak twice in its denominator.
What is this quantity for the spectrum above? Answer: 0.0208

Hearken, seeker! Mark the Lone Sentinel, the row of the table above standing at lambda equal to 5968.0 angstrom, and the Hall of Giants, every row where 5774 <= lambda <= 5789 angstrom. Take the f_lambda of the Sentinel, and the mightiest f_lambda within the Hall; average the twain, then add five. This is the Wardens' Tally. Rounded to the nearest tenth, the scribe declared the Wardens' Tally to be 47.7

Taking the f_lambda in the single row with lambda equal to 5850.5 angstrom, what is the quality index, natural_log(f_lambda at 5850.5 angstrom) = 3.76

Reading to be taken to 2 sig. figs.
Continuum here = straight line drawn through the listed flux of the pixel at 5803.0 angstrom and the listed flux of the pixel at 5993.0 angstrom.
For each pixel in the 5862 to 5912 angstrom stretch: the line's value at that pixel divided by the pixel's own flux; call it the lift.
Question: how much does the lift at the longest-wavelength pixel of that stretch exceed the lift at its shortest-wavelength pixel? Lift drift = -0.018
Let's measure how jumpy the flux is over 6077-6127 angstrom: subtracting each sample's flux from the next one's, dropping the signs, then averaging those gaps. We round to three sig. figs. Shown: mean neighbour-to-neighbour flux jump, 2.11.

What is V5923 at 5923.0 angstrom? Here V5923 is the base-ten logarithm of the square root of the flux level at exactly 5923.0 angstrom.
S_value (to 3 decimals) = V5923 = 0.809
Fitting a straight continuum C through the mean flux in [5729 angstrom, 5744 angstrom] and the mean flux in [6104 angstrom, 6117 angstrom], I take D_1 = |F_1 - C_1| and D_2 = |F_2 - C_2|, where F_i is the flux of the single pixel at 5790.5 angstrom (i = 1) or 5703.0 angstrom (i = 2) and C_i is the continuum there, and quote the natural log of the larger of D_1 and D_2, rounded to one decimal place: 1.0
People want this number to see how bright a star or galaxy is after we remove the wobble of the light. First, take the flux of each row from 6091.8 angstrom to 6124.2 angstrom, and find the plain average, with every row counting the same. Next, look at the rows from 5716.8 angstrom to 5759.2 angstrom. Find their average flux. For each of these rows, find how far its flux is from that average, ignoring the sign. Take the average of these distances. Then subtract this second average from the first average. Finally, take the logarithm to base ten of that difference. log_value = 1.58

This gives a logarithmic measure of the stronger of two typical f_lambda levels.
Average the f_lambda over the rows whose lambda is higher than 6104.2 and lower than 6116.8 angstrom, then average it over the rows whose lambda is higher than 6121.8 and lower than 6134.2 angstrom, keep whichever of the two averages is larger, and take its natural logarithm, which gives 3.71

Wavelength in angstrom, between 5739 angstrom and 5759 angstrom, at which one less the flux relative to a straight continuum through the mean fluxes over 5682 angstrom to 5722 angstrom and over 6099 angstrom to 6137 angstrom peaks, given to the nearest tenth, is 5748.0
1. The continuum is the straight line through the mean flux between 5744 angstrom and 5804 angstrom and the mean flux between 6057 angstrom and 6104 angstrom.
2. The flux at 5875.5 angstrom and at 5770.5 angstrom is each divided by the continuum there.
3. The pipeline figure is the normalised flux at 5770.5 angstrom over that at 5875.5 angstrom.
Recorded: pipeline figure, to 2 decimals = 0.94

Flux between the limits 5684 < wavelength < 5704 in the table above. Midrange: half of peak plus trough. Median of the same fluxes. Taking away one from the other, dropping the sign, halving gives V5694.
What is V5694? 0.54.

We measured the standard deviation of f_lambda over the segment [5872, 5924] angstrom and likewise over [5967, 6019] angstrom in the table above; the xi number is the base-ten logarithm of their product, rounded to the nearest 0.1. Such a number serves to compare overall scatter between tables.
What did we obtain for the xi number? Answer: 0.8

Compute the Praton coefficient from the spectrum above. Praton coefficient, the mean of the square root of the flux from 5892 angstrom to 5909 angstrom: 6.24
